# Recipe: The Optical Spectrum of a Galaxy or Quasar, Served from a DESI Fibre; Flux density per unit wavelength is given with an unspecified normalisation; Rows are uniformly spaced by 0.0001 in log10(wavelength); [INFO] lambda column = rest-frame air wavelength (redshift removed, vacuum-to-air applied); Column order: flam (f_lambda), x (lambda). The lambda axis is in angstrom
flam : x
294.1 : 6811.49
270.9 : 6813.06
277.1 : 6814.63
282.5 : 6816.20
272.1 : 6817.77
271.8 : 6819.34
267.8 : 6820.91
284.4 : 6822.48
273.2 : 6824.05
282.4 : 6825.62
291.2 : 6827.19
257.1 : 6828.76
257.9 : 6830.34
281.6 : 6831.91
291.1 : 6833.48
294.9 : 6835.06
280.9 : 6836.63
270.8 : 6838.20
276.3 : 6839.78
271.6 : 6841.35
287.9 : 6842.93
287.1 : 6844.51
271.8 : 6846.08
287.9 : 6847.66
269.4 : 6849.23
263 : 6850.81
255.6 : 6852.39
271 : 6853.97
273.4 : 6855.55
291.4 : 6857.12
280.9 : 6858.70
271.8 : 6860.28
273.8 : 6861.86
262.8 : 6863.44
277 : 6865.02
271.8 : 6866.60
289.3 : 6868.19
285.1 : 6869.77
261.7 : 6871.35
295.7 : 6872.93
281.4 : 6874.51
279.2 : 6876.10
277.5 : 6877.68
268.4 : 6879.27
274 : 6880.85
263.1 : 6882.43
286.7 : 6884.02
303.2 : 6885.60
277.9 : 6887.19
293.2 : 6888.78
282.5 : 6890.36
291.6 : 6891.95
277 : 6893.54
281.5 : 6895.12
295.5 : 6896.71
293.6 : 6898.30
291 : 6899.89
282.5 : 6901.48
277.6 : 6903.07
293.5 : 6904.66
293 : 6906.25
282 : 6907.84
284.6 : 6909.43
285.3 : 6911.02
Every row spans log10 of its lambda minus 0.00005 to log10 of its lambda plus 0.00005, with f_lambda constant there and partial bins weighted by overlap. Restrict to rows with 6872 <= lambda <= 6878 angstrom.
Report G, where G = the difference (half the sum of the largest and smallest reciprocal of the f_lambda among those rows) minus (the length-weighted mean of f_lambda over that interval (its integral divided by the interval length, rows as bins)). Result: -283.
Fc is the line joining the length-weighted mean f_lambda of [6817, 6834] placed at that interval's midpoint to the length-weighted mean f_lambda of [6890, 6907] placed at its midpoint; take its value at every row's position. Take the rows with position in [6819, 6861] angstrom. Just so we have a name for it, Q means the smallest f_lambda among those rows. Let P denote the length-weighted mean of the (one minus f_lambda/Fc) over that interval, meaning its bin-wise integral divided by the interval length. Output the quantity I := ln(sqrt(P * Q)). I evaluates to 0.0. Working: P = 0.004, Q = 255.6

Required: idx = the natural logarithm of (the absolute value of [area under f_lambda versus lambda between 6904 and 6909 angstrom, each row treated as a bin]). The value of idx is 7.28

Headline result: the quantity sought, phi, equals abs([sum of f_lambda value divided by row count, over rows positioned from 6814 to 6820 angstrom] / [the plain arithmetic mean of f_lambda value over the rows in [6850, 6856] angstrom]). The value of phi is 1.04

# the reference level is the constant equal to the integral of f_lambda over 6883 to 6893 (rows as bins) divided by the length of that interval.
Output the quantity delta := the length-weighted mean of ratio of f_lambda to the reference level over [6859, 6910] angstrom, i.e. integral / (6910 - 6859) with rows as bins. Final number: 0.978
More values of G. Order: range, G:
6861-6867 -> -271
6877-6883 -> -271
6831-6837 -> -287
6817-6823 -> -274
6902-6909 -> -286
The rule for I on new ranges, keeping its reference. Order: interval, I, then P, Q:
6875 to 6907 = 0.3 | 0.007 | 263.1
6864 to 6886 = 0.7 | 0.016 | 261.7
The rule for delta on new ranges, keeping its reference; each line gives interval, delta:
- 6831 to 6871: 0.963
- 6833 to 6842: 0.975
